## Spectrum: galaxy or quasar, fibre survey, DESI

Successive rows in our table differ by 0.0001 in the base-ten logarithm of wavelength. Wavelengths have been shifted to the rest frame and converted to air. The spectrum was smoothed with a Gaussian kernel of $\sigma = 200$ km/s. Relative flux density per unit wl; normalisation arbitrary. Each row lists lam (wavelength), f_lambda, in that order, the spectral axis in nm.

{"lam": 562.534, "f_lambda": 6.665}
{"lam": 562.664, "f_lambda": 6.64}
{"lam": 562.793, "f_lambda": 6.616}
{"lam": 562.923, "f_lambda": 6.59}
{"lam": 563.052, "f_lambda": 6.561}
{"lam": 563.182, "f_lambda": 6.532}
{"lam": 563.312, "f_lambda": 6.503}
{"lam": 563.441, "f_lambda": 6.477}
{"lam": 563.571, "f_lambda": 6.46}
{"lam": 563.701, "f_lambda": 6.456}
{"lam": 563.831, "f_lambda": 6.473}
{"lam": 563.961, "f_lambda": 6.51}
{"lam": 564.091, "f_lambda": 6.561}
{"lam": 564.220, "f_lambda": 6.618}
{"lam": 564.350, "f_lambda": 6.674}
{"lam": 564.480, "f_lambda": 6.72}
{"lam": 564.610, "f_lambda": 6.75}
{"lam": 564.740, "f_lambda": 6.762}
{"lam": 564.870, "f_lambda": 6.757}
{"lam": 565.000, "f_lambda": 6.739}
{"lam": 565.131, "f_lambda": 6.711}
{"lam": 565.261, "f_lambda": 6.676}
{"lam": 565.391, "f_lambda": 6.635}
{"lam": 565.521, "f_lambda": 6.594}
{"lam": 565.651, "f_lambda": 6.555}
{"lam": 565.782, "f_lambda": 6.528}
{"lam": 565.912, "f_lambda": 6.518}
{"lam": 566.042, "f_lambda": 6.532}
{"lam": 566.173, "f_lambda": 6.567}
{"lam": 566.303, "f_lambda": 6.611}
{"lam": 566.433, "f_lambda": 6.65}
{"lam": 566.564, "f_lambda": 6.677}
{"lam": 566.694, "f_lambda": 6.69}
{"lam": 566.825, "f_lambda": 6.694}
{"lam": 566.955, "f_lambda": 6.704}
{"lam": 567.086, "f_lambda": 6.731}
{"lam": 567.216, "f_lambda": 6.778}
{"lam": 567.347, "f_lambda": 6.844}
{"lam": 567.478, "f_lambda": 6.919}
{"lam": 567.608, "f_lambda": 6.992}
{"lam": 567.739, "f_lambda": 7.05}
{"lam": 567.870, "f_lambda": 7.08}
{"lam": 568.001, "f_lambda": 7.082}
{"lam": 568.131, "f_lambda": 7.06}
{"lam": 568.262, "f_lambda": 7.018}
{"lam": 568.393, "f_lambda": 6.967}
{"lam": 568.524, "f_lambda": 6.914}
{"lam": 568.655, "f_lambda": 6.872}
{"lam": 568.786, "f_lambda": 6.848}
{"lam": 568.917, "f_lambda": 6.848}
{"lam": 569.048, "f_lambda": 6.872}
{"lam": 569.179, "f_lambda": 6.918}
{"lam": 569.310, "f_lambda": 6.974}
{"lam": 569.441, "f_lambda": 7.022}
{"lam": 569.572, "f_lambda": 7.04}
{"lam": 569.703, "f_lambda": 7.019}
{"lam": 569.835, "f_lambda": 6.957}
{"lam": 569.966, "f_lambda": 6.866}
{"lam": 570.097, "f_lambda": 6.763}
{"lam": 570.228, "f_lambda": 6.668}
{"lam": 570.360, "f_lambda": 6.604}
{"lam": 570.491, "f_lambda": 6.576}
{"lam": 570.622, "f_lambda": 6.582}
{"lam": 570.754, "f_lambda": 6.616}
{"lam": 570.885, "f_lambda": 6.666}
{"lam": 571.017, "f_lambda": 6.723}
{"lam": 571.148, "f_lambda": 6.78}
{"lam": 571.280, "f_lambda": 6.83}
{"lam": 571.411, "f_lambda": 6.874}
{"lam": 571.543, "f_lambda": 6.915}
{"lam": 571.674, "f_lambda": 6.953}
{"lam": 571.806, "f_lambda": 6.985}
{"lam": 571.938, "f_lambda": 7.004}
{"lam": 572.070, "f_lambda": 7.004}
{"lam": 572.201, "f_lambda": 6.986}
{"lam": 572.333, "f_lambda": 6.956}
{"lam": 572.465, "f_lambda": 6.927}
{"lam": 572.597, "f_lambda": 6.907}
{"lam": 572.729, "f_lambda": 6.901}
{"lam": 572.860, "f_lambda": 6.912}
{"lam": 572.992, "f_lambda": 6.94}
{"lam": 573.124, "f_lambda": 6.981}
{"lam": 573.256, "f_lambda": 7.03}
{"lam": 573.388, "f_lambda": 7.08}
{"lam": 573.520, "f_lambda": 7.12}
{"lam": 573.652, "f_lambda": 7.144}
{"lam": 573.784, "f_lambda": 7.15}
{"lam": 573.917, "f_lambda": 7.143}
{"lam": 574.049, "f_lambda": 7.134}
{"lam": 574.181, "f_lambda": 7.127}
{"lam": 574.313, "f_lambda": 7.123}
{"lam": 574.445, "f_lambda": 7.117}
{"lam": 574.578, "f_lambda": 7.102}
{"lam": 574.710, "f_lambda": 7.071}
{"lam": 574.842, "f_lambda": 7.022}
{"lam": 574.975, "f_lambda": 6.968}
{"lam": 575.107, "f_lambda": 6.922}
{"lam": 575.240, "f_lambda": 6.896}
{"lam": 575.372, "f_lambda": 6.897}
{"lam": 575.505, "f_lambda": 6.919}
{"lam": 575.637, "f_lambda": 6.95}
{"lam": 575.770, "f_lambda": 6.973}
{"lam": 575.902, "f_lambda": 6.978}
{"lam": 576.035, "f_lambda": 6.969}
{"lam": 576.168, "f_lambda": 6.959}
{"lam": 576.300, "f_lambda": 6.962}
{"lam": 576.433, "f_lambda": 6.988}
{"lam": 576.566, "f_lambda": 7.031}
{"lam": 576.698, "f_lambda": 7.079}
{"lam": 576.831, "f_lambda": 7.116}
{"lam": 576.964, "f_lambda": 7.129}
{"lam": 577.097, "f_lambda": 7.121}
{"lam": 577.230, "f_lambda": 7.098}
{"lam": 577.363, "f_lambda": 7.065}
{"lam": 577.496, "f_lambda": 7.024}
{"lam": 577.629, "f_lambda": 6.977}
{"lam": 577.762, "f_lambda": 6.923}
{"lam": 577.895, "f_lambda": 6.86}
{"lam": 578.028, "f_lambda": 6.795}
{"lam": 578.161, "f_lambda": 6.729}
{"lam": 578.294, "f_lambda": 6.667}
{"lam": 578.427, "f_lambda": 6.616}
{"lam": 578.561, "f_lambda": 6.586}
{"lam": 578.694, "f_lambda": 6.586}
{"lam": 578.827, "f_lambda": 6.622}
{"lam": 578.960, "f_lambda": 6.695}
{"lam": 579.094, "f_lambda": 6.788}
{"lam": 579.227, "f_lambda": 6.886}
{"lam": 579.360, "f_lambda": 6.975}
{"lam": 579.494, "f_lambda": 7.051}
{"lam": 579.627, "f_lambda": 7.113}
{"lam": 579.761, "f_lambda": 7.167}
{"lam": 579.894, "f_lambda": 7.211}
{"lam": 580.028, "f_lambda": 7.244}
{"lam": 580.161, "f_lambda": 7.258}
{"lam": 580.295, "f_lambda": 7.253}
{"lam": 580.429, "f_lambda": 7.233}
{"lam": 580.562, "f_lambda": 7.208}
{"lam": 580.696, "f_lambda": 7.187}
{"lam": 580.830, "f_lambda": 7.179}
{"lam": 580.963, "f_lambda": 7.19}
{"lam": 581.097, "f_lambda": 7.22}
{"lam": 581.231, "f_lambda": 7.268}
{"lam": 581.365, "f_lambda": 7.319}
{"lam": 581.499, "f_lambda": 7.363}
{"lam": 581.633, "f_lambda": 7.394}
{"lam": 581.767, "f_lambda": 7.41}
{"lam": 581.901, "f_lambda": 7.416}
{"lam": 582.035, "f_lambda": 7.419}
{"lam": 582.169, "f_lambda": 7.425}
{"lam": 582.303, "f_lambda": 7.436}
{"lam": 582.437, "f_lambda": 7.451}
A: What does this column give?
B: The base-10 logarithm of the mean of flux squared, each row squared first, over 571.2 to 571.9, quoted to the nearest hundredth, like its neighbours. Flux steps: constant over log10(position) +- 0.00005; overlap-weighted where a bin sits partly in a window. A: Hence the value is 1.68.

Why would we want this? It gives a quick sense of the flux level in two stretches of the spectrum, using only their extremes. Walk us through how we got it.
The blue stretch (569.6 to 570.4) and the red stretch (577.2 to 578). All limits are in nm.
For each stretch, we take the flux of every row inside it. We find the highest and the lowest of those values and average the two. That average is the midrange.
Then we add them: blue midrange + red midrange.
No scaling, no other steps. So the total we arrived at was 13.8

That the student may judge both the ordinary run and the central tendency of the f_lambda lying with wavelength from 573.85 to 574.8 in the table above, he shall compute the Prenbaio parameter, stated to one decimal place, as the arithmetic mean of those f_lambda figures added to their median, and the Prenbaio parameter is 14.2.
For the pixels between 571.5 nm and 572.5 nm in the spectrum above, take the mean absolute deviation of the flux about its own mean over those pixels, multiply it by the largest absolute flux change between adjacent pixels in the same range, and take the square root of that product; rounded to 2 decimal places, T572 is 0.03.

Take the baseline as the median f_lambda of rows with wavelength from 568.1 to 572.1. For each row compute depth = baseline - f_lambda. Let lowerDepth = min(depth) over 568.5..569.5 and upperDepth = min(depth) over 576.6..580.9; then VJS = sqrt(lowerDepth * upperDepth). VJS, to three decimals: 0.238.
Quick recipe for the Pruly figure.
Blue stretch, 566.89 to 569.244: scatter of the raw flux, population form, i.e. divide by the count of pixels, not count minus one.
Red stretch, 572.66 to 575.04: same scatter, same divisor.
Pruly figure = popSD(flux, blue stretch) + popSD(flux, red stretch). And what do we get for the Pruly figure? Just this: 0.20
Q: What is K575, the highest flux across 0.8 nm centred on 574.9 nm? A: 7.102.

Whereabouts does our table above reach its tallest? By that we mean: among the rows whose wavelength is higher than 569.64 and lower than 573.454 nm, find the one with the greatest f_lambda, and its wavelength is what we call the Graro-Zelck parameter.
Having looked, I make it 573.388 nm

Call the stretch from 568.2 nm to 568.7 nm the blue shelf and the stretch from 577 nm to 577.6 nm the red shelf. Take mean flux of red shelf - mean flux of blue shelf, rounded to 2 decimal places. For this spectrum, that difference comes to 0.13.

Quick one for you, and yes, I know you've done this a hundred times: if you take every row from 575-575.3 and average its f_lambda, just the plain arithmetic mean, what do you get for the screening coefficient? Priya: 6.91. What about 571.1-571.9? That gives 6.89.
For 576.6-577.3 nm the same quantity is 7.11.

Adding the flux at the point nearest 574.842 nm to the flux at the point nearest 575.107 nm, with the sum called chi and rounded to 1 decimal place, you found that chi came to 13.9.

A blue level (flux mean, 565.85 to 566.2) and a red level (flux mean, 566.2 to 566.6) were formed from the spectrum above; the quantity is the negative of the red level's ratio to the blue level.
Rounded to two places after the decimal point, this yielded -1.02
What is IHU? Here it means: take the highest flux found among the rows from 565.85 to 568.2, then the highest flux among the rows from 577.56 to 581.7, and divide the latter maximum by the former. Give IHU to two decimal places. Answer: 1.04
